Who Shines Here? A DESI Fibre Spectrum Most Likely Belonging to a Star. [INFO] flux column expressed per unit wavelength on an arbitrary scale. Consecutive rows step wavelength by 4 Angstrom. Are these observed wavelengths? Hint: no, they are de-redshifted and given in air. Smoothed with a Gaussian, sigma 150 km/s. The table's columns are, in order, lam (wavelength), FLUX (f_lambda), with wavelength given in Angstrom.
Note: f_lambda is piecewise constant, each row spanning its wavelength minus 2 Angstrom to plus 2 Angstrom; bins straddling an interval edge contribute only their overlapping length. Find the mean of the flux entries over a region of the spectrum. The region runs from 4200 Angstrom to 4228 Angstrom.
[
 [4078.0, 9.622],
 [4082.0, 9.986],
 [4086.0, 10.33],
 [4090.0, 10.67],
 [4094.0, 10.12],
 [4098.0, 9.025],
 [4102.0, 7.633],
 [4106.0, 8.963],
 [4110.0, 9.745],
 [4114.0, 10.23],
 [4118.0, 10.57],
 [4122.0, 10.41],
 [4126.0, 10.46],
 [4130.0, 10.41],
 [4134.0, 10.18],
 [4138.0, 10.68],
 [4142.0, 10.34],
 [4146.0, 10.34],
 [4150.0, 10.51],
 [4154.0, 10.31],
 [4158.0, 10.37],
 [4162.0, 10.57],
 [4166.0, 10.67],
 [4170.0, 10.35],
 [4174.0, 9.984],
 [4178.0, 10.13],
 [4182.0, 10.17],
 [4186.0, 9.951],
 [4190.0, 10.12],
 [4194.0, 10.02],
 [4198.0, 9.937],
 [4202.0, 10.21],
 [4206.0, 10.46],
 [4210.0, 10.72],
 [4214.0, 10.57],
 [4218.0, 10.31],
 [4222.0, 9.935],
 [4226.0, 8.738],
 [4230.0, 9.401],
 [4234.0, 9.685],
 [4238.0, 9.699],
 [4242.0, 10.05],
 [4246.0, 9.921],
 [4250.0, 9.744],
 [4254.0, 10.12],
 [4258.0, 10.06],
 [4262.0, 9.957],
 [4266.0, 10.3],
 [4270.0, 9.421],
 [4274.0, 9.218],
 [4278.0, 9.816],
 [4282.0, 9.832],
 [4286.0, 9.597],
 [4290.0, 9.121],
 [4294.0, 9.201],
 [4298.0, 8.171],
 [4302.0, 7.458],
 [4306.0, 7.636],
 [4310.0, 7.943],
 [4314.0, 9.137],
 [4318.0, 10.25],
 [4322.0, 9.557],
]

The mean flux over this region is 10.1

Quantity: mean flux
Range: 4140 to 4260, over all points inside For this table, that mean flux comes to 10.1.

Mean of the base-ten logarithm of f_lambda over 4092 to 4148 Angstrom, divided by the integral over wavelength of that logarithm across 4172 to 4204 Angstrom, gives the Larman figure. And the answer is 0.031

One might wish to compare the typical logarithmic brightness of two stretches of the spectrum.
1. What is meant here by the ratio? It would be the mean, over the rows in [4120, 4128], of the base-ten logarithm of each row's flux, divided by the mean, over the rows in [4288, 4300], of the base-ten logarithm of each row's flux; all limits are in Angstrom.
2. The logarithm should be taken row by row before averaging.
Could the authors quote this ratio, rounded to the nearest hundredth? 1.08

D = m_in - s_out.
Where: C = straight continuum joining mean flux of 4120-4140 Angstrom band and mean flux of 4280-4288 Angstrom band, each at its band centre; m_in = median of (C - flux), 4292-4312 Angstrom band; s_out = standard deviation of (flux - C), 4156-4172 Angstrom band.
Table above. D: 1.5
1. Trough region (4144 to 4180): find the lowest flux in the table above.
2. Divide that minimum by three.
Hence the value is 3.3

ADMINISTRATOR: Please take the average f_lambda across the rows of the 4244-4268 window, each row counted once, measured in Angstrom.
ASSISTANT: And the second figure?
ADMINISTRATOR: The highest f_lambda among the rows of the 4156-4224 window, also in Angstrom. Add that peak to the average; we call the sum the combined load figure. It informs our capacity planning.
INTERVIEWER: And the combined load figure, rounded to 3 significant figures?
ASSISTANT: 20.7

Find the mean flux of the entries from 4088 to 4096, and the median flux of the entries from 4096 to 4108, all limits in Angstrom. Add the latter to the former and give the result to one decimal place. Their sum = 19.4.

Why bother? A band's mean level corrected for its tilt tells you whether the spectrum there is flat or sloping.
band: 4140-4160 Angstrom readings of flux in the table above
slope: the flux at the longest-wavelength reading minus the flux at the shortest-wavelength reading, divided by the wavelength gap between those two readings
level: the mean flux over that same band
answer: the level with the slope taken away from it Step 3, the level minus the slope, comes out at 10.4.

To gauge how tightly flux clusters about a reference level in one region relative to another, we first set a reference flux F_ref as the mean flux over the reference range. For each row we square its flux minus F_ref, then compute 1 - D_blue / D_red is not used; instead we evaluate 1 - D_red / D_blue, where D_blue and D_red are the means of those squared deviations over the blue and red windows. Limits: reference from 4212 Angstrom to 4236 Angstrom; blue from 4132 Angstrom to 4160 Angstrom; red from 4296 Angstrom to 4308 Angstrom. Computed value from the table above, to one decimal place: -9.3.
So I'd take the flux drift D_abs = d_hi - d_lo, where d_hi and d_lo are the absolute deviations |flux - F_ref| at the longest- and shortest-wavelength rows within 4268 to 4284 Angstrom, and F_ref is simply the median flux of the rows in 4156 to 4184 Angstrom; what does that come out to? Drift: -0.41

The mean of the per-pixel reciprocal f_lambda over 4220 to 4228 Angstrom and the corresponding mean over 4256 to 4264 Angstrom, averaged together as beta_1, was 0.104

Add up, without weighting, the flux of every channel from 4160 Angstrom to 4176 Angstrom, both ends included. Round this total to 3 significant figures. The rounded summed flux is 41.6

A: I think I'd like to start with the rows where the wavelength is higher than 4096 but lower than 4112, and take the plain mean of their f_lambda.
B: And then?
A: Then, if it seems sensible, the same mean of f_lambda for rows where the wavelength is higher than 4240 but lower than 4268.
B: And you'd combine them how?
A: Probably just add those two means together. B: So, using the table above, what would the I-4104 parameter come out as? 18.9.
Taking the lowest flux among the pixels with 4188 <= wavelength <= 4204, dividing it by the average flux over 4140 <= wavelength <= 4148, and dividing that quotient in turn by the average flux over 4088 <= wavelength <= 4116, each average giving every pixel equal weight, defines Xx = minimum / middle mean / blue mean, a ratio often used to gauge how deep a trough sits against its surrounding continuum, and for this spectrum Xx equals 0.1013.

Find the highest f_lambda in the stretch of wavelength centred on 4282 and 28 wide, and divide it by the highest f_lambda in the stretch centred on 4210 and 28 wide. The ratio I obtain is 0.92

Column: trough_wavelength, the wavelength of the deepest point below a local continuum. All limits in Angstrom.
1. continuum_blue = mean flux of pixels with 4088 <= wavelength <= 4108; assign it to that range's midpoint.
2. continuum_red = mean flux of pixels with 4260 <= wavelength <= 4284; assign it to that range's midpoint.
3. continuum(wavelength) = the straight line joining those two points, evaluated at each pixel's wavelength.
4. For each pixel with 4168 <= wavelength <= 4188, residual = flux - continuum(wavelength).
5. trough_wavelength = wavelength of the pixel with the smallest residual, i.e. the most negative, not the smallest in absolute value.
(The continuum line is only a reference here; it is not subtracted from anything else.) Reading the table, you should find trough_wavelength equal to 4186.0 Angstrom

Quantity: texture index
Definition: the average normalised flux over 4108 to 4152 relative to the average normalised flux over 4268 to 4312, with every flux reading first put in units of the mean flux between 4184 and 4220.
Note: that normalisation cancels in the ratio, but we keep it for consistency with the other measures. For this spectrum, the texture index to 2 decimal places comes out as 1.17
